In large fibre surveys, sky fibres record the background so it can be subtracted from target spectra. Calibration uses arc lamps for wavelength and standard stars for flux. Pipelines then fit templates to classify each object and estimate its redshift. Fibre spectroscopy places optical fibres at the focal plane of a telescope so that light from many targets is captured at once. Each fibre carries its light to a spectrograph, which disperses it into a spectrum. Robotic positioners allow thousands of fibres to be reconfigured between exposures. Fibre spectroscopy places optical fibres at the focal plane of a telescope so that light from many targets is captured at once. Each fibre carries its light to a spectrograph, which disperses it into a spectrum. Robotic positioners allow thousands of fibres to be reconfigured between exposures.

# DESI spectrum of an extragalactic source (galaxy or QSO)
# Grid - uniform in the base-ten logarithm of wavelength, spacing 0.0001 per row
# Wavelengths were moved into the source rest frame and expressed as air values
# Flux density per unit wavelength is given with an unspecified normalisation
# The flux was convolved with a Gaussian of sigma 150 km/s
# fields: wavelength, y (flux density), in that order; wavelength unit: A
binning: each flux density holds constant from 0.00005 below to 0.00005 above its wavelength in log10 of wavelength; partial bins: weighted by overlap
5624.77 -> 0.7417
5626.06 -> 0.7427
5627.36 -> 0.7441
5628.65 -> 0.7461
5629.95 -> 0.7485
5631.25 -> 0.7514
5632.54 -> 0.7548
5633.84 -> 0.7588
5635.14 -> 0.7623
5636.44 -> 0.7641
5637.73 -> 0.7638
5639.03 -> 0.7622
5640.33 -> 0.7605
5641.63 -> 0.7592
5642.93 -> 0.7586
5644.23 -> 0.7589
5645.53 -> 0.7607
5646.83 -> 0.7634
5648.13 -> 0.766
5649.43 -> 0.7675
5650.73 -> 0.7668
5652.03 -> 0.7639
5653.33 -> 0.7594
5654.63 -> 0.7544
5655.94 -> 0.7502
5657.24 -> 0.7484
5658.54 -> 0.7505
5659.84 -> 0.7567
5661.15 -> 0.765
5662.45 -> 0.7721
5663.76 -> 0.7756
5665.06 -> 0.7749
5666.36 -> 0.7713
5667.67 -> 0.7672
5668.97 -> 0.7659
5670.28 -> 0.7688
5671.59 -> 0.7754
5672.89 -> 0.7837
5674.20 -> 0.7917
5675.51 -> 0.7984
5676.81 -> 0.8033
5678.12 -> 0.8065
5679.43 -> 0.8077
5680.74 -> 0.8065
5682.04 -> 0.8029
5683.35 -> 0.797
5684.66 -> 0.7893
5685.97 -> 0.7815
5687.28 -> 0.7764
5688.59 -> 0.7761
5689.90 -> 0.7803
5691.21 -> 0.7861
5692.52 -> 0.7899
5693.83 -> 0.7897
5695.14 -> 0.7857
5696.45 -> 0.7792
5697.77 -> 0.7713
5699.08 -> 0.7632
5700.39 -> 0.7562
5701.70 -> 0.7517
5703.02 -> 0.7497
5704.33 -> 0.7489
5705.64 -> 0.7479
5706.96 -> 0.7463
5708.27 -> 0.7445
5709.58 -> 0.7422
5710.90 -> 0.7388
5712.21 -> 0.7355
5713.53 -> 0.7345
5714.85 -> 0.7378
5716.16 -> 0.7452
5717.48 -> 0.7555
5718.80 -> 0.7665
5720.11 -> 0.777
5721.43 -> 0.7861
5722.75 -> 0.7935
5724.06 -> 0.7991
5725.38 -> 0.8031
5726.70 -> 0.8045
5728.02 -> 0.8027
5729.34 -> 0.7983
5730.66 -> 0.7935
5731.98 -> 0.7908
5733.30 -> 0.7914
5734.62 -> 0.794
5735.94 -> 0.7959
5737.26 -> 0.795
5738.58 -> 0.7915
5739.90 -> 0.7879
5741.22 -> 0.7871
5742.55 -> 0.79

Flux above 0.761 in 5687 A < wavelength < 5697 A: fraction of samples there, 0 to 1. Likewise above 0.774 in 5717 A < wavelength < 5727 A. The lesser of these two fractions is 0.75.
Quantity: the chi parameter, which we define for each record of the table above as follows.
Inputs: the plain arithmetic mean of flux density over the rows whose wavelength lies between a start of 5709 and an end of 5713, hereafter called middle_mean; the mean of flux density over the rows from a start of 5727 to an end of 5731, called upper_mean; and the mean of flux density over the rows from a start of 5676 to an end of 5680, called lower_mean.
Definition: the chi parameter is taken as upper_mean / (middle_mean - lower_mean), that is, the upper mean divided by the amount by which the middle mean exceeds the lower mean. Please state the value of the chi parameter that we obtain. -12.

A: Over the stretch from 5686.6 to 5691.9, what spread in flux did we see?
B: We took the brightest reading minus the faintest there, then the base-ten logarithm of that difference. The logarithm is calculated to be -2.0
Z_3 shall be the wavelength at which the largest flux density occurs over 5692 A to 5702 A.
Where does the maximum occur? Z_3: 5692.52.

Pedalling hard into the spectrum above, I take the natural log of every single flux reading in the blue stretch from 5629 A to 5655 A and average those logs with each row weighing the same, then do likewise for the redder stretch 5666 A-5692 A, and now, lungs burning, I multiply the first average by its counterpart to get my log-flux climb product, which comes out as 0.066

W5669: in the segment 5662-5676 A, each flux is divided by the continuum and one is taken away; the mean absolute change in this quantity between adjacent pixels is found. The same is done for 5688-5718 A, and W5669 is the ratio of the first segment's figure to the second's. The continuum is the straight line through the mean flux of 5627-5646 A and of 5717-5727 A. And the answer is 1.1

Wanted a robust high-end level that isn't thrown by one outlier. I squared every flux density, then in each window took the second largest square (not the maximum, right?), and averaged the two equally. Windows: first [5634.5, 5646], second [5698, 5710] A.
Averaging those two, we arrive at 0.578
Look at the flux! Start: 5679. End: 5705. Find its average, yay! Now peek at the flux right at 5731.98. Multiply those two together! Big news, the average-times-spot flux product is 0.62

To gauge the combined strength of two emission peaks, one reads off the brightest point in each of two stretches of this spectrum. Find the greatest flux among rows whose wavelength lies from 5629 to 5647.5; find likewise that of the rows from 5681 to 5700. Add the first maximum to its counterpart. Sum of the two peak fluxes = 1.57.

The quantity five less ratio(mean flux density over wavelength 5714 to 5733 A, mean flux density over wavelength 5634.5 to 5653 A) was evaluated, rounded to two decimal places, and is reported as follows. 3.97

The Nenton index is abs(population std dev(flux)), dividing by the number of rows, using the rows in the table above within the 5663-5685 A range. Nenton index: 0.015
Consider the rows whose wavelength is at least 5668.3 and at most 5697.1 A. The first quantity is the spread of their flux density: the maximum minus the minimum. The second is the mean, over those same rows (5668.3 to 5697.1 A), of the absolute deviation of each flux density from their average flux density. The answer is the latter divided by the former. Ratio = 0.24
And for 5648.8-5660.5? 0.32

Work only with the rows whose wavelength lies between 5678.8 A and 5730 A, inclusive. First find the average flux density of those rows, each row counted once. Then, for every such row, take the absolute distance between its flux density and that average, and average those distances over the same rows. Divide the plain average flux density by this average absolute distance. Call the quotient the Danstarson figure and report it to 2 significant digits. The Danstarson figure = 37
